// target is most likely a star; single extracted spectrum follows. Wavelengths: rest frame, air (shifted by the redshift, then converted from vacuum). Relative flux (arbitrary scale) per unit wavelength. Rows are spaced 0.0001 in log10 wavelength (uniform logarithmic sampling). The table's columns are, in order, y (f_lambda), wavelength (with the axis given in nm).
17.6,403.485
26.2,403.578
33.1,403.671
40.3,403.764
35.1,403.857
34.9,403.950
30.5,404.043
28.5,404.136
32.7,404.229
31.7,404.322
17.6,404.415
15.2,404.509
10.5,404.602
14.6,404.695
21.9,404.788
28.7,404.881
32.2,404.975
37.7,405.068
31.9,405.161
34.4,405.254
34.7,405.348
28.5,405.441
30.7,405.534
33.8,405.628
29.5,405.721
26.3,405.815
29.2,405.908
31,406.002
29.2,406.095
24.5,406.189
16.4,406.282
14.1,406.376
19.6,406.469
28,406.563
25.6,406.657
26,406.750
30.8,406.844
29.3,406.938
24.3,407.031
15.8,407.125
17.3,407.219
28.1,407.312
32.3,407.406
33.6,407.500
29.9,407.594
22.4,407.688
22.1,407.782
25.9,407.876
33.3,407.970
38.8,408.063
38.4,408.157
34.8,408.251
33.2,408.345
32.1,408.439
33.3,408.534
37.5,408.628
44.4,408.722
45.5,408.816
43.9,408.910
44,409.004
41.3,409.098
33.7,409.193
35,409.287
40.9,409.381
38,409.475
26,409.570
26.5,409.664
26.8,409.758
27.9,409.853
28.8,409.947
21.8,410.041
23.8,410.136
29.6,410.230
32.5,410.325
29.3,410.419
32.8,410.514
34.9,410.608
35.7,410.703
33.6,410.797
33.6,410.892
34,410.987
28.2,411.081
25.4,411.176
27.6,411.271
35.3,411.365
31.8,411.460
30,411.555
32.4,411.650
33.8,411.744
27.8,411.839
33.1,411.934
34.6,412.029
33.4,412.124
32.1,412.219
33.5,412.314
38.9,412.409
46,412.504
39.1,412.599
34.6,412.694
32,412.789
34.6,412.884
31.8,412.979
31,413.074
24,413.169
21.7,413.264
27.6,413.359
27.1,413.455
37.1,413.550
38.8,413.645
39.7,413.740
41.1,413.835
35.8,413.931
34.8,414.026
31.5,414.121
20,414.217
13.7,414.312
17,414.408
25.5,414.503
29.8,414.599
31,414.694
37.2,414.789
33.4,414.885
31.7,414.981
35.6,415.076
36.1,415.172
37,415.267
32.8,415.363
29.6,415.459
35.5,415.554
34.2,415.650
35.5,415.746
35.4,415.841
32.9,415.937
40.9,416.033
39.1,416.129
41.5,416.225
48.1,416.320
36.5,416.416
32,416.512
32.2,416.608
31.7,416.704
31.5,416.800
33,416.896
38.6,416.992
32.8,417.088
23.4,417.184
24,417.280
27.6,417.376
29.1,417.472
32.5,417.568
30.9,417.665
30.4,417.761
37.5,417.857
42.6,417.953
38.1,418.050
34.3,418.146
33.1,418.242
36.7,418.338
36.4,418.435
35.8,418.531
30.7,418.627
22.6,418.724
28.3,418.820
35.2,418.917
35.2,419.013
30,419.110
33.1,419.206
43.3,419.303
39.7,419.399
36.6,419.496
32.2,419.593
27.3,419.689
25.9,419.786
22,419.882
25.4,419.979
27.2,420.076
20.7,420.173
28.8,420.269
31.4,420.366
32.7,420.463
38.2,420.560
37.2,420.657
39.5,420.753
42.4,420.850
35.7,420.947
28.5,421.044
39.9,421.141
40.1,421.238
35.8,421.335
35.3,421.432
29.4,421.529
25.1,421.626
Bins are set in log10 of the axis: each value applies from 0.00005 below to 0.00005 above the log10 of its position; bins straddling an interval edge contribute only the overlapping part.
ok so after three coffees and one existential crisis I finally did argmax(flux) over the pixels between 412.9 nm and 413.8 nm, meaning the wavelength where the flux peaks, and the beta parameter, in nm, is 413.740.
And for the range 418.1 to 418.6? 418.338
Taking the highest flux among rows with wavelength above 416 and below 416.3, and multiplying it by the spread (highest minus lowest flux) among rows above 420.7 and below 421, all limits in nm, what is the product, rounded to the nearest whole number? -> 278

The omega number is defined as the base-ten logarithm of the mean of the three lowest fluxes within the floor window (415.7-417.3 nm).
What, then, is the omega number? 1.42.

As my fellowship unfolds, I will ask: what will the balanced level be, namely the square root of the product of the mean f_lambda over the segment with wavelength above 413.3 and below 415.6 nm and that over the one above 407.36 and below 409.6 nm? 33.3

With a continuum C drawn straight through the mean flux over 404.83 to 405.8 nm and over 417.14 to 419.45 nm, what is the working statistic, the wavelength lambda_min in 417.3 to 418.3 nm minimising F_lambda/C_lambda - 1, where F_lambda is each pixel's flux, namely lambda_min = 417.376 nm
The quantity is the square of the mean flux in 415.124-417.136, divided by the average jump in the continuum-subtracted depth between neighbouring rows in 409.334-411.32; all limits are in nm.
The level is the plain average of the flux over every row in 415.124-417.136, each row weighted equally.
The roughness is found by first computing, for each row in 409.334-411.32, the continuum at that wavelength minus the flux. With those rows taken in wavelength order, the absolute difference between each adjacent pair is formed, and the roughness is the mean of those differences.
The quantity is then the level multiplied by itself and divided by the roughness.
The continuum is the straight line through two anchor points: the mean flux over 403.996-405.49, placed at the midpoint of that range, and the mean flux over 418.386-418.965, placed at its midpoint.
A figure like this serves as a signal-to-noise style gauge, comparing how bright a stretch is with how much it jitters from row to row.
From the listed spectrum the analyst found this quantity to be 435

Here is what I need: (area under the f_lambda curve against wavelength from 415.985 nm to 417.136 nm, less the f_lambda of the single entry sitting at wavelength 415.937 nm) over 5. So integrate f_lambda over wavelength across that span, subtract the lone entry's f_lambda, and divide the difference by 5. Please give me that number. 1.8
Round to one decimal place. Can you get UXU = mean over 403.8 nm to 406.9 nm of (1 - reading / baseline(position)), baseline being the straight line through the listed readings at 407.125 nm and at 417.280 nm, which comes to -0.9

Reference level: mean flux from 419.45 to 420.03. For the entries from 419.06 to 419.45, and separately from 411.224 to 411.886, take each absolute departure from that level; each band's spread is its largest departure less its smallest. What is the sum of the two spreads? 20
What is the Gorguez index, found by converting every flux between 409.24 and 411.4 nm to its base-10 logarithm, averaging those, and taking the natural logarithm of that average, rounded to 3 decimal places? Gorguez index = 0.394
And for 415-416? 0.430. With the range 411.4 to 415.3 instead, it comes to 0.403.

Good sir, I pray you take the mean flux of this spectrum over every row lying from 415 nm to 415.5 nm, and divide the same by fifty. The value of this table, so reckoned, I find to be 0.68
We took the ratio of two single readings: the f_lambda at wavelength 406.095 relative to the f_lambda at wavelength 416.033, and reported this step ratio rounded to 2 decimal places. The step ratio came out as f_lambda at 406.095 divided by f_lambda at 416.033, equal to 0.71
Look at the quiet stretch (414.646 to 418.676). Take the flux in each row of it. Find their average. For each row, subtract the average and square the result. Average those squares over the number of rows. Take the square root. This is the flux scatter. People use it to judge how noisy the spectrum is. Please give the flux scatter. 4.6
